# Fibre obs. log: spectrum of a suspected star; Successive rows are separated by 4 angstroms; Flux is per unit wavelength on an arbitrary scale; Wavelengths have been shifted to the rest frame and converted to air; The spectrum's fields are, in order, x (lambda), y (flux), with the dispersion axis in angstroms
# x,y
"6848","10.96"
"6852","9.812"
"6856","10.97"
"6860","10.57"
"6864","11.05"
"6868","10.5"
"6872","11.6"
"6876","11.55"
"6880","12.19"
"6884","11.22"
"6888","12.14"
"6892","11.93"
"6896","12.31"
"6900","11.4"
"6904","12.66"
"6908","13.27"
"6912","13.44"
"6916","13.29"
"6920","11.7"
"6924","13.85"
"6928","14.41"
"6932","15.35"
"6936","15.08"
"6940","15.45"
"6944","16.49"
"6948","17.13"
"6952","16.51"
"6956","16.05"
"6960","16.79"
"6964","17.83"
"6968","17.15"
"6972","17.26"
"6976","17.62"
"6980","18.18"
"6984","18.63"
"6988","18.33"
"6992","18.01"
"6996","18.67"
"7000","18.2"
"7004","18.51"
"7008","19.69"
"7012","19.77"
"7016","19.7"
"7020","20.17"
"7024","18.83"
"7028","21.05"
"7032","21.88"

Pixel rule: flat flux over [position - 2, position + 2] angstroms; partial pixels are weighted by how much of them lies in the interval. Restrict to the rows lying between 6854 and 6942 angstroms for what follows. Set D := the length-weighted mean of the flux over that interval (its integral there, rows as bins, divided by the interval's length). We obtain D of 13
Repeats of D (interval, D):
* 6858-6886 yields 11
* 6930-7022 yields 18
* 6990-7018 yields 19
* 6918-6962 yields 15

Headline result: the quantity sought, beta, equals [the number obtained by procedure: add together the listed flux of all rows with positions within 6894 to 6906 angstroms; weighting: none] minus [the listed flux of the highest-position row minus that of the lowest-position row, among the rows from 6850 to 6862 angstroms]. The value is 36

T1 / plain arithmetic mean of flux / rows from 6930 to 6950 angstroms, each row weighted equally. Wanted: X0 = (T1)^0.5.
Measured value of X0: 3.99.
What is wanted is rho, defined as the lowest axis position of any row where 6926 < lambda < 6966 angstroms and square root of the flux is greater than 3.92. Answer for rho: 6940 angstroms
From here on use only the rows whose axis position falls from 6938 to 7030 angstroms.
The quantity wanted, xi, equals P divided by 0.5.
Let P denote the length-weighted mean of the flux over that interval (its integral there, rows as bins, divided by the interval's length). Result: 36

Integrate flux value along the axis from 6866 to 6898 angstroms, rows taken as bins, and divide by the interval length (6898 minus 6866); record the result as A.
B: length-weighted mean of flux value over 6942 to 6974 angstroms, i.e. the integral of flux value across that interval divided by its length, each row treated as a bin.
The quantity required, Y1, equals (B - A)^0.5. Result 2.3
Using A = 11.7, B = 16.9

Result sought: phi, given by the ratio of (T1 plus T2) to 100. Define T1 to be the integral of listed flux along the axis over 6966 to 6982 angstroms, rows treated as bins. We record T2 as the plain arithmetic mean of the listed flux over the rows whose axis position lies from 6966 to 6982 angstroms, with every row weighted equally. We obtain 3.0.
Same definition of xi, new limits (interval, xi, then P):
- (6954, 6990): 35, 18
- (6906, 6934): 27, 14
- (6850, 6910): 23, 12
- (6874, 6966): 28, 14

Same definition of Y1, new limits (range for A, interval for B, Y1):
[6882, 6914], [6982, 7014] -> 2.5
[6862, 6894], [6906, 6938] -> 1.5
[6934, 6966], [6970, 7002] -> 1.3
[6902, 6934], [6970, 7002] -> 2.1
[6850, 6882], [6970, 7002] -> 2.7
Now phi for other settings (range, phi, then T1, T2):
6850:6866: 1.8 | 170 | 10.6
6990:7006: 3.1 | 294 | 18.3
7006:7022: 3.4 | 317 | 19.8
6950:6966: 2.9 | 269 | 16.8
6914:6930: 2.3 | 213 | 13.3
